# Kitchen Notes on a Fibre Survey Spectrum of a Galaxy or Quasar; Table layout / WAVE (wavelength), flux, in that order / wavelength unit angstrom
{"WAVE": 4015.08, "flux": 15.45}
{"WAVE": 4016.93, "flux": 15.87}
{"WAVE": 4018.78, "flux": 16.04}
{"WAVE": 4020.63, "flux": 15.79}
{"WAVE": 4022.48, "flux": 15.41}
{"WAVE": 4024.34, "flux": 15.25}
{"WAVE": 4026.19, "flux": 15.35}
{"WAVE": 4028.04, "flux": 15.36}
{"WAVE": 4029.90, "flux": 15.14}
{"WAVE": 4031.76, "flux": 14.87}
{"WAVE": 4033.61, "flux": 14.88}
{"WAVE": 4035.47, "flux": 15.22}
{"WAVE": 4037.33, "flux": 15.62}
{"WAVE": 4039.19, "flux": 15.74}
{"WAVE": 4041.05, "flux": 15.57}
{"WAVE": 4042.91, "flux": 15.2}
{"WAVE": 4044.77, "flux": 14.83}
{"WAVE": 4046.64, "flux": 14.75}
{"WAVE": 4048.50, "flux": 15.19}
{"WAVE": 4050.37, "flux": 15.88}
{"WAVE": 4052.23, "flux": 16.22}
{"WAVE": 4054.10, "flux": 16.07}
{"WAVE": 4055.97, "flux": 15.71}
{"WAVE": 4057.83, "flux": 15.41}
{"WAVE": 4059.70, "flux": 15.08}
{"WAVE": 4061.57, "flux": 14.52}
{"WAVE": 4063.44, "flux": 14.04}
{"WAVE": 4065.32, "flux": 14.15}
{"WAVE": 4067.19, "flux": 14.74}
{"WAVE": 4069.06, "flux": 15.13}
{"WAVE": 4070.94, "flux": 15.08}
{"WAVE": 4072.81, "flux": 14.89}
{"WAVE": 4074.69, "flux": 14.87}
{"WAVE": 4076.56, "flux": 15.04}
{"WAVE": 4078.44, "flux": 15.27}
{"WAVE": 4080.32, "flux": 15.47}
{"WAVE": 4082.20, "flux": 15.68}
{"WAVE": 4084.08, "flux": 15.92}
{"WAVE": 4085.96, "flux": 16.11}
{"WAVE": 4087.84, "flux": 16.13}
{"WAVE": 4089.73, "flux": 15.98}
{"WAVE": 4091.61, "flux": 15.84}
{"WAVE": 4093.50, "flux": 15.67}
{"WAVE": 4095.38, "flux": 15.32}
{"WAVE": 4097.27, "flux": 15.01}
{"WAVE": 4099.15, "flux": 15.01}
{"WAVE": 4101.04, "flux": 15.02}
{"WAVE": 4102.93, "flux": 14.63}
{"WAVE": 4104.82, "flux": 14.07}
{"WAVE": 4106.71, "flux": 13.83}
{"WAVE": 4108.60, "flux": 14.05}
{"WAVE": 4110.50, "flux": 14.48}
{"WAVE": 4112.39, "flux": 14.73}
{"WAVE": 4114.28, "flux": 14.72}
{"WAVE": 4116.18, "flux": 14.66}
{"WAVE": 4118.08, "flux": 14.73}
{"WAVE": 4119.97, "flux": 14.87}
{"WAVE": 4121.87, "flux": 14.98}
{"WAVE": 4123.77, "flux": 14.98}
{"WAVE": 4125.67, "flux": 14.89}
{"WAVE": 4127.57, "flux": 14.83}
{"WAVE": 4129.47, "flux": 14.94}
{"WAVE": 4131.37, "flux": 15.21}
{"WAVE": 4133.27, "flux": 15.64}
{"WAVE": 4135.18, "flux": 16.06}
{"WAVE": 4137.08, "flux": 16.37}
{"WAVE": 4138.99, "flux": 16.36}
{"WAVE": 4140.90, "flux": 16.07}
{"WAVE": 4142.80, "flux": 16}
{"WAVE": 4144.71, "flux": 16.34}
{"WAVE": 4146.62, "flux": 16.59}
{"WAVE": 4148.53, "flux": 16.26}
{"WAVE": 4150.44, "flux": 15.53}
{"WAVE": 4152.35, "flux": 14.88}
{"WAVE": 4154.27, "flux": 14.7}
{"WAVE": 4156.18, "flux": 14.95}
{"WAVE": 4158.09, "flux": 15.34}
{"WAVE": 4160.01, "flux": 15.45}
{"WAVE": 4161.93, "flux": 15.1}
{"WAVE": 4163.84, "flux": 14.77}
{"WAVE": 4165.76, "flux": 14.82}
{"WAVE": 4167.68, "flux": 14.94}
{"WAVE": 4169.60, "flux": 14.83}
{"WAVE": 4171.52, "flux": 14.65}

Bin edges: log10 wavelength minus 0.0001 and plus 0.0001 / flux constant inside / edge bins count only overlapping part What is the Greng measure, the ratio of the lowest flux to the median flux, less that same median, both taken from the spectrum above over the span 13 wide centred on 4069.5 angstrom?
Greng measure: -13.9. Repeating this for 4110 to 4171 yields -14.0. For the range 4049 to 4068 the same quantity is -14.3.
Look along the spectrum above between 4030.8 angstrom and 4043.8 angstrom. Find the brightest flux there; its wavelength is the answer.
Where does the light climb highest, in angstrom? 4039.19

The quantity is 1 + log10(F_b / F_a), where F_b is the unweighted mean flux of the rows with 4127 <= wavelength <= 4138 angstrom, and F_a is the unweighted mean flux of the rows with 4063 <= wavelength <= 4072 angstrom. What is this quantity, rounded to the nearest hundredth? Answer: 1.03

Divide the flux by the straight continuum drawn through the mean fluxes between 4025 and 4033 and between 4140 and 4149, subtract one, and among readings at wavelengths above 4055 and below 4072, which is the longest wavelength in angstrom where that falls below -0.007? 4070.94 angstrom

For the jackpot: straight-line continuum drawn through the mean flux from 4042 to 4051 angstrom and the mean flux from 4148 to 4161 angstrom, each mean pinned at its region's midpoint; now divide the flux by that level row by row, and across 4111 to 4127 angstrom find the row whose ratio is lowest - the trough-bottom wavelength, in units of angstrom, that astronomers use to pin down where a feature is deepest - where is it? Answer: 4116.18 angstrom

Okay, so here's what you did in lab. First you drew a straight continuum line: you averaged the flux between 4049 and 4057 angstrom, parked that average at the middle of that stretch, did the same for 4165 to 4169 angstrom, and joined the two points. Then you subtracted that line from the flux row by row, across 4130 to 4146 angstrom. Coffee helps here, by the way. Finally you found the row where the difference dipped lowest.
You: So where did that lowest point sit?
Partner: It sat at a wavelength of 4131.37 angstrom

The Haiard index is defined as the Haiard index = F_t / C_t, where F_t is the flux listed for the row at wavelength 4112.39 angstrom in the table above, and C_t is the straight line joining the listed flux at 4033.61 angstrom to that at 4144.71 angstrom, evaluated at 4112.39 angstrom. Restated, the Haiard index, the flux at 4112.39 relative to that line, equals 0.93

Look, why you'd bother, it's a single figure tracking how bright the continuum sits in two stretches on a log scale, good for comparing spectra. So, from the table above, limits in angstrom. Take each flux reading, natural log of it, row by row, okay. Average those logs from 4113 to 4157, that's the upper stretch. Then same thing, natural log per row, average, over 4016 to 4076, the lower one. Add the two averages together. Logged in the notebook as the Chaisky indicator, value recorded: 5.46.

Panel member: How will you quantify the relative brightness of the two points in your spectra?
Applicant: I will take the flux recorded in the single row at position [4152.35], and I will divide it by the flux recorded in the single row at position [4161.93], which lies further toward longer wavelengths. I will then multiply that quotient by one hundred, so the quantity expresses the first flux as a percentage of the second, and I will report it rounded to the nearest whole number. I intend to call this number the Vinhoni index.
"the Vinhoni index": 99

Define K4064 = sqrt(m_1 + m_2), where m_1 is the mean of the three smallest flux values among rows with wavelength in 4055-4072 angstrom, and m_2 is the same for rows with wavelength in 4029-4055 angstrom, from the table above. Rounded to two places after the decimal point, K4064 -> 5.39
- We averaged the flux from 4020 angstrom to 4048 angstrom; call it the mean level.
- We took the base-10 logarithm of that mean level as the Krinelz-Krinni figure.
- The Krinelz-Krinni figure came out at 1.18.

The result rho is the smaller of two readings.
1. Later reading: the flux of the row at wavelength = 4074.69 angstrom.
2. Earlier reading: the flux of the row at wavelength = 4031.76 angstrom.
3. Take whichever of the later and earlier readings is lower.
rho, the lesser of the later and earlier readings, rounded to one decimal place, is 14.9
